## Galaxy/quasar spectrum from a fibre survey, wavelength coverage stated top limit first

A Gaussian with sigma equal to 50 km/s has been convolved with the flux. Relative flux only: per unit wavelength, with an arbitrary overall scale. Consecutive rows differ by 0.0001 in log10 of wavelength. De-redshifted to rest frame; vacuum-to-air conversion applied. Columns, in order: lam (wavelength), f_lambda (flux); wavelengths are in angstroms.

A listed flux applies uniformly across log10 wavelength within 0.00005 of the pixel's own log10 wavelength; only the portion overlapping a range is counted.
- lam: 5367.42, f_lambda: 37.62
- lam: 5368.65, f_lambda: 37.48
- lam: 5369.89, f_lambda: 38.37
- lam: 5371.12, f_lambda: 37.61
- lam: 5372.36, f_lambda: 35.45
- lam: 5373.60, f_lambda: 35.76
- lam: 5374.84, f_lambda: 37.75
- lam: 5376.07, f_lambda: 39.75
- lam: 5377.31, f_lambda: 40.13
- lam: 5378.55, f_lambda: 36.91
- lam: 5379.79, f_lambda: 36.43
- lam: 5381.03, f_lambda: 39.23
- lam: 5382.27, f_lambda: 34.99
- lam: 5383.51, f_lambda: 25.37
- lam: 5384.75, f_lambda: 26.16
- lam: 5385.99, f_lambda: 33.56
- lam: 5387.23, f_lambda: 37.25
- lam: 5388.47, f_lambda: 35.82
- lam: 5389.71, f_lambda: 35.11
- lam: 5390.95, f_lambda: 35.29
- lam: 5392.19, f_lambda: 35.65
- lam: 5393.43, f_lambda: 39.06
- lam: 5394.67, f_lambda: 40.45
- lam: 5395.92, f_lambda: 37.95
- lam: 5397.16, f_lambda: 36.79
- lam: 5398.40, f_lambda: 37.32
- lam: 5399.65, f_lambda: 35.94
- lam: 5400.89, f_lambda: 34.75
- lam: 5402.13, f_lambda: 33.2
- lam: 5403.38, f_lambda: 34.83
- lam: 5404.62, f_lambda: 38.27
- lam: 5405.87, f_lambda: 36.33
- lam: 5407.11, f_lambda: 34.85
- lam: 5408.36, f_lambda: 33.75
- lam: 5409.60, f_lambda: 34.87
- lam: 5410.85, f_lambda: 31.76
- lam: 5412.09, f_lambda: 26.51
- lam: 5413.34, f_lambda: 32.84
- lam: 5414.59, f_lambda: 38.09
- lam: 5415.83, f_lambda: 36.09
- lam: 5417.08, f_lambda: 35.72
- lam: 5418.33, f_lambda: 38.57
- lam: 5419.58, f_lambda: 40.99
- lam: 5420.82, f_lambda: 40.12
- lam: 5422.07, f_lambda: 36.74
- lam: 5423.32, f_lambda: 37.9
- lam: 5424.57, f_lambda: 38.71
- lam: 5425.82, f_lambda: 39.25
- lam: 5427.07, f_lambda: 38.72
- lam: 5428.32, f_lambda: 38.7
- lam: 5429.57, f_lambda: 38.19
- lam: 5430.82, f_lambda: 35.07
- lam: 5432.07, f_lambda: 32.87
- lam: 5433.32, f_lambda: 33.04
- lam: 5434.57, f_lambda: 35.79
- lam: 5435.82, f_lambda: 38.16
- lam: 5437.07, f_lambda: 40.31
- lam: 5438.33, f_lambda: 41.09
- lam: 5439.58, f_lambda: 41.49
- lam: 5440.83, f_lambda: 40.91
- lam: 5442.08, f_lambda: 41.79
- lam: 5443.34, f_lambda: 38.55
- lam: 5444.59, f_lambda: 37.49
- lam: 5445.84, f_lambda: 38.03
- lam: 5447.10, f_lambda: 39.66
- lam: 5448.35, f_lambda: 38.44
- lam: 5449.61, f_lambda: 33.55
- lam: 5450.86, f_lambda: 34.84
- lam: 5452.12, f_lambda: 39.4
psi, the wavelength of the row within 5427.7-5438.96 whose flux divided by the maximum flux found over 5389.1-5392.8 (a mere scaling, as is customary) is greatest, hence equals 5438.33 angstroms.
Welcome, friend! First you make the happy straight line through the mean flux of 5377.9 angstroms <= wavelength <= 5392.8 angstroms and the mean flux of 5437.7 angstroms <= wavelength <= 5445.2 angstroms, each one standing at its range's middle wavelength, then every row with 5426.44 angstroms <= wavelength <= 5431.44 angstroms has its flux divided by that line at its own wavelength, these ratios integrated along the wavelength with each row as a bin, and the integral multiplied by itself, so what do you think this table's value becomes 23.4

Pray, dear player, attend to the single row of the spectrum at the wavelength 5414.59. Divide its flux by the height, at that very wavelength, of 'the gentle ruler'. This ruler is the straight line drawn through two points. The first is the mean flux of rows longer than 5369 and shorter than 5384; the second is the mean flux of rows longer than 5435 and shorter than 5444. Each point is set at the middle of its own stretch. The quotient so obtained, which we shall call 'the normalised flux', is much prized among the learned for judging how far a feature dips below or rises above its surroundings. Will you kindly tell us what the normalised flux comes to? 0.98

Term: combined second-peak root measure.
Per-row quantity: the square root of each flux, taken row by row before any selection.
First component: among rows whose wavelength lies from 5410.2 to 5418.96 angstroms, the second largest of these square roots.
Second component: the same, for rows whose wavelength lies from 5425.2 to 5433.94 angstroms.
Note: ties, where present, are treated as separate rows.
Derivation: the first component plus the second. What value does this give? 12.4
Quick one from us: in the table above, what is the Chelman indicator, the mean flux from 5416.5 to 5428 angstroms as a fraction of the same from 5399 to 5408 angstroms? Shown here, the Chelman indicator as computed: 1.09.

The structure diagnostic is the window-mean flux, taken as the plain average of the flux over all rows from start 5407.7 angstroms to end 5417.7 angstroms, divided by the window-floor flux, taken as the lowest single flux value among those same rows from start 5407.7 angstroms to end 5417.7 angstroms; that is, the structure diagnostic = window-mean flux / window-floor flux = 1.271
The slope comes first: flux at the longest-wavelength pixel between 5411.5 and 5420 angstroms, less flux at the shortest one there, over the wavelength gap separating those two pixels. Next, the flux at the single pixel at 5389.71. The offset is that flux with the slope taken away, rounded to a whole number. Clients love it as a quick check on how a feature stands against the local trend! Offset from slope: 33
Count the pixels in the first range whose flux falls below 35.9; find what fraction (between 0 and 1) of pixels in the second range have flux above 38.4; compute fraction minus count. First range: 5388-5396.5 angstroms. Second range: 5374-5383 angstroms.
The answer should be -4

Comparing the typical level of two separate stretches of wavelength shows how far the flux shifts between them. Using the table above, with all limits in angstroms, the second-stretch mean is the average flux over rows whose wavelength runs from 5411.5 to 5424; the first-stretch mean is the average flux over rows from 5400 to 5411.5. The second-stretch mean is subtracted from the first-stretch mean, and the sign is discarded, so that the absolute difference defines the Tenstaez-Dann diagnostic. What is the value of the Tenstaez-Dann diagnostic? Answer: 1.6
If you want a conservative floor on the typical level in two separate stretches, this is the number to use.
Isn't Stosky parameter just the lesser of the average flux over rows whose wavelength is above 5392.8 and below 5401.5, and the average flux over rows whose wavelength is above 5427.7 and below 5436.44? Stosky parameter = 36.0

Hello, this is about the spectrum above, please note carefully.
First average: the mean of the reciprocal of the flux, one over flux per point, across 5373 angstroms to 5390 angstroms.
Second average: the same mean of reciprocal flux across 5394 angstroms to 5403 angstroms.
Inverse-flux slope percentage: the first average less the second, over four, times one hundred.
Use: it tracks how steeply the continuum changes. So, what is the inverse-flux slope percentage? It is 0.036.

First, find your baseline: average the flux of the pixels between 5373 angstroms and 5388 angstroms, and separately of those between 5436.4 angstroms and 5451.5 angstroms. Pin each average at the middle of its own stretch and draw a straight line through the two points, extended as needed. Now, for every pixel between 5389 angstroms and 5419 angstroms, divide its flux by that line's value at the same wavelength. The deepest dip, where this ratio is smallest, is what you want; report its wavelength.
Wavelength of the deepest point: 5412.09 angstroms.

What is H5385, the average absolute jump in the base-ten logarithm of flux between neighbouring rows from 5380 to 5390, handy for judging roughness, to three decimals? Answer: 0.055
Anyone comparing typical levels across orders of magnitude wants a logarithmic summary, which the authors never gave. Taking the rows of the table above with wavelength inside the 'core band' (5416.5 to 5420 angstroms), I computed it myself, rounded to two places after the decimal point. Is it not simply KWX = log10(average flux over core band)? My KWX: 1.58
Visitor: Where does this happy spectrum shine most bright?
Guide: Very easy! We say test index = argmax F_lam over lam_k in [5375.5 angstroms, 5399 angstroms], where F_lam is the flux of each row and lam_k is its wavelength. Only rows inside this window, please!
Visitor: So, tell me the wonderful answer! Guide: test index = 5394.67 angstroms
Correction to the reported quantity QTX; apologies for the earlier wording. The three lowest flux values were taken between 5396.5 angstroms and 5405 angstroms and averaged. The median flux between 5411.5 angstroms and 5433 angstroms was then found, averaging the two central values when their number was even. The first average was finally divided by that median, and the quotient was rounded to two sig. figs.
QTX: 0.90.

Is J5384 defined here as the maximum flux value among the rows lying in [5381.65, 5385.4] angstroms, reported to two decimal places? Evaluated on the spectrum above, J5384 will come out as 34.99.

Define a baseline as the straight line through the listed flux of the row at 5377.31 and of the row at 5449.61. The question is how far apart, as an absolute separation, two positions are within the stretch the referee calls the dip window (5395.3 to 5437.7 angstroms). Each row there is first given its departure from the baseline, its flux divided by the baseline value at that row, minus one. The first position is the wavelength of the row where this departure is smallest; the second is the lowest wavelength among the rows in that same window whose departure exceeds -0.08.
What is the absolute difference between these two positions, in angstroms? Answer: 16.2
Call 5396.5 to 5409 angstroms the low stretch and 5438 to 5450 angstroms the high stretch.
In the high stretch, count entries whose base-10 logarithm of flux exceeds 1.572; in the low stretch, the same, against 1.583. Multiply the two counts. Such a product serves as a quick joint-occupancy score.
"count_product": 0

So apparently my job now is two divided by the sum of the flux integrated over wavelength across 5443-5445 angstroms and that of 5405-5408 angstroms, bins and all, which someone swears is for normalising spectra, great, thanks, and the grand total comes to 0.0109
